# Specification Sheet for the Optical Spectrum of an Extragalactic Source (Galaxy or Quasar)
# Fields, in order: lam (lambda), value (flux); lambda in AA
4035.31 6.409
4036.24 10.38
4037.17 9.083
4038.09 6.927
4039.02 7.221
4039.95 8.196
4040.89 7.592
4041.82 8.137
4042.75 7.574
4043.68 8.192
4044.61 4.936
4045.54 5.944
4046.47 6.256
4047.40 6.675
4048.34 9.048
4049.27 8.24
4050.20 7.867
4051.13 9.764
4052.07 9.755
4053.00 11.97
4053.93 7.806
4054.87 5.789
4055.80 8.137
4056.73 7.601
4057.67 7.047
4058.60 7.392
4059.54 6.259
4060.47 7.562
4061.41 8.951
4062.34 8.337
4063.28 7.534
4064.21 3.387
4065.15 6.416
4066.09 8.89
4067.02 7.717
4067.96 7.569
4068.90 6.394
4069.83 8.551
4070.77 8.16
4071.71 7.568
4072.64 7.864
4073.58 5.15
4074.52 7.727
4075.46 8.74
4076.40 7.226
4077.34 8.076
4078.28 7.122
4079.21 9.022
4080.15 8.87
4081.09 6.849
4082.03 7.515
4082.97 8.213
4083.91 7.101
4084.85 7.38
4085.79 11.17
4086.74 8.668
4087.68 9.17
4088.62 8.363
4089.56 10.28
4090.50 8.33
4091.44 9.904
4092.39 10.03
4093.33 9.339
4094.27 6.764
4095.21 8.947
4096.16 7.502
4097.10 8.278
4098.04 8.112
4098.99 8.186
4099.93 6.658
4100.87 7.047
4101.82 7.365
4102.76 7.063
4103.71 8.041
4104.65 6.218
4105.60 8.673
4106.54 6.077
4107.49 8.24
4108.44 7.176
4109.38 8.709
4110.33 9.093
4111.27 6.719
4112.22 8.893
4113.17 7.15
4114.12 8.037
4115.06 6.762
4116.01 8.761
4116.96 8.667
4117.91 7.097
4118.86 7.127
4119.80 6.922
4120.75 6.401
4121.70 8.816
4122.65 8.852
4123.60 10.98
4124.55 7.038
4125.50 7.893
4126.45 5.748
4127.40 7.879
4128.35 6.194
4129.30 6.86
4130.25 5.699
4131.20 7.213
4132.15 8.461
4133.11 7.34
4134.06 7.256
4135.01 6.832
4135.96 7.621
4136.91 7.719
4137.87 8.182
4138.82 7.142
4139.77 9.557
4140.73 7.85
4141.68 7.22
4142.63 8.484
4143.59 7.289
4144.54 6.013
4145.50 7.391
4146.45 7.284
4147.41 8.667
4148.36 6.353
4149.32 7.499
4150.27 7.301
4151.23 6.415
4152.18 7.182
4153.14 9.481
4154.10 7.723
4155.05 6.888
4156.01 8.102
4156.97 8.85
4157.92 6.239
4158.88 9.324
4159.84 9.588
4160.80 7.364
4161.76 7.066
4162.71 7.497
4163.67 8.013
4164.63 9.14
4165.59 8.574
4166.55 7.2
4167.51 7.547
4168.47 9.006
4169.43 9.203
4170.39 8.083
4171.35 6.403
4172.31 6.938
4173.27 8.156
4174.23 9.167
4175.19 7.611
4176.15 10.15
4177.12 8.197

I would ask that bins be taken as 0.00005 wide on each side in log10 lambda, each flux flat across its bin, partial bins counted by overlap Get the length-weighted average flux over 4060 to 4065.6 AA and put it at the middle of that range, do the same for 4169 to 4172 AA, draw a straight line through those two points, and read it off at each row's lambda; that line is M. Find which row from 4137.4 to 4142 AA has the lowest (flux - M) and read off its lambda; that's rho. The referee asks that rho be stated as 4138.82 AA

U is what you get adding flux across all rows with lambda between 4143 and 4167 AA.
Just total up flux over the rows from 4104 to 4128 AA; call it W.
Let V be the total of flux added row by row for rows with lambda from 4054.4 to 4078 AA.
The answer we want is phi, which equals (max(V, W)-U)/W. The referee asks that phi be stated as 0.008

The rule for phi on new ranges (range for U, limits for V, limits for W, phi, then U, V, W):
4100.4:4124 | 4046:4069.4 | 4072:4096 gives 0.062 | 195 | 192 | 208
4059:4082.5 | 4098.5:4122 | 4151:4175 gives 0.059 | 187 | 190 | 199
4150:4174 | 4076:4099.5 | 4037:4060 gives 0.068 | 197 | 210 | 193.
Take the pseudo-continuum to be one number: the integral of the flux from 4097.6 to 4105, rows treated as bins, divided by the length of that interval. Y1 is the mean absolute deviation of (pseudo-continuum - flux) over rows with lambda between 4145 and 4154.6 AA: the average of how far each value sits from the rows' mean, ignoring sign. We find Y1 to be 0.66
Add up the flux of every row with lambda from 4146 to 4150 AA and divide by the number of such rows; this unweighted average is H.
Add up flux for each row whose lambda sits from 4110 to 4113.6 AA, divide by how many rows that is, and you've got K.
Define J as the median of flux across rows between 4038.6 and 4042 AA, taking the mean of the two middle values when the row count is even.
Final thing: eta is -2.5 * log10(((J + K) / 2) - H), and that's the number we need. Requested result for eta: 0.8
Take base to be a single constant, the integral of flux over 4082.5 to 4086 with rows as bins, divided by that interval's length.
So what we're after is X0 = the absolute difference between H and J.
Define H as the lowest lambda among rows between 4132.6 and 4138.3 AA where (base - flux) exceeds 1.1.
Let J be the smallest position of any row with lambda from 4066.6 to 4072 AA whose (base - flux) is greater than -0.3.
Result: 68.0 AA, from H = 4135.01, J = 4067.02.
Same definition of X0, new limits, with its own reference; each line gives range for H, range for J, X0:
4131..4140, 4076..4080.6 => 58.6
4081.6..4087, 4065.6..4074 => 16.9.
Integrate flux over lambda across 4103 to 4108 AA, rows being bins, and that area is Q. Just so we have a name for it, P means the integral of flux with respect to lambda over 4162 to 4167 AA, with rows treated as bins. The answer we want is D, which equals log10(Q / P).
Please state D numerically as -0.04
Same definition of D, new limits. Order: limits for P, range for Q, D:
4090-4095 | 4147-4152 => -0.09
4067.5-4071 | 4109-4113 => 0.09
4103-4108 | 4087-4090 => -0.13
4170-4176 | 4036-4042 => 0.02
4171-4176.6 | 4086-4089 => -0.23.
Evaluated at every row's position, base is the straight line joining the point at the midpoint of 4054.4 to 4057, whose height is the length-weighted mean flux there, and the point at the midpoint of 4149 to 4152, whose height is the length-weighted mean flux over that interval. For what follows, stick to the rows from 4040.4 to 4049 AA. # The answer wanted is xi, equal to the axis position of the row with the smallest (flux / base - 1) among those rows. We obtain 4044.61 AA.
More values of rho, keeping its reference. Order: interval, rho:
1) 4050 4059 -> 4054.87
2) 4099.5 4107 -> 4106.54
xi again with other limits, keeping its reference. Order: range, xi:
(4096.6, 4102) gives 4099.93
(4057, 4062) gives 4059.54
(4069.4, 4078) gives 4073.58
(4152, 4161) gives 4157.92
